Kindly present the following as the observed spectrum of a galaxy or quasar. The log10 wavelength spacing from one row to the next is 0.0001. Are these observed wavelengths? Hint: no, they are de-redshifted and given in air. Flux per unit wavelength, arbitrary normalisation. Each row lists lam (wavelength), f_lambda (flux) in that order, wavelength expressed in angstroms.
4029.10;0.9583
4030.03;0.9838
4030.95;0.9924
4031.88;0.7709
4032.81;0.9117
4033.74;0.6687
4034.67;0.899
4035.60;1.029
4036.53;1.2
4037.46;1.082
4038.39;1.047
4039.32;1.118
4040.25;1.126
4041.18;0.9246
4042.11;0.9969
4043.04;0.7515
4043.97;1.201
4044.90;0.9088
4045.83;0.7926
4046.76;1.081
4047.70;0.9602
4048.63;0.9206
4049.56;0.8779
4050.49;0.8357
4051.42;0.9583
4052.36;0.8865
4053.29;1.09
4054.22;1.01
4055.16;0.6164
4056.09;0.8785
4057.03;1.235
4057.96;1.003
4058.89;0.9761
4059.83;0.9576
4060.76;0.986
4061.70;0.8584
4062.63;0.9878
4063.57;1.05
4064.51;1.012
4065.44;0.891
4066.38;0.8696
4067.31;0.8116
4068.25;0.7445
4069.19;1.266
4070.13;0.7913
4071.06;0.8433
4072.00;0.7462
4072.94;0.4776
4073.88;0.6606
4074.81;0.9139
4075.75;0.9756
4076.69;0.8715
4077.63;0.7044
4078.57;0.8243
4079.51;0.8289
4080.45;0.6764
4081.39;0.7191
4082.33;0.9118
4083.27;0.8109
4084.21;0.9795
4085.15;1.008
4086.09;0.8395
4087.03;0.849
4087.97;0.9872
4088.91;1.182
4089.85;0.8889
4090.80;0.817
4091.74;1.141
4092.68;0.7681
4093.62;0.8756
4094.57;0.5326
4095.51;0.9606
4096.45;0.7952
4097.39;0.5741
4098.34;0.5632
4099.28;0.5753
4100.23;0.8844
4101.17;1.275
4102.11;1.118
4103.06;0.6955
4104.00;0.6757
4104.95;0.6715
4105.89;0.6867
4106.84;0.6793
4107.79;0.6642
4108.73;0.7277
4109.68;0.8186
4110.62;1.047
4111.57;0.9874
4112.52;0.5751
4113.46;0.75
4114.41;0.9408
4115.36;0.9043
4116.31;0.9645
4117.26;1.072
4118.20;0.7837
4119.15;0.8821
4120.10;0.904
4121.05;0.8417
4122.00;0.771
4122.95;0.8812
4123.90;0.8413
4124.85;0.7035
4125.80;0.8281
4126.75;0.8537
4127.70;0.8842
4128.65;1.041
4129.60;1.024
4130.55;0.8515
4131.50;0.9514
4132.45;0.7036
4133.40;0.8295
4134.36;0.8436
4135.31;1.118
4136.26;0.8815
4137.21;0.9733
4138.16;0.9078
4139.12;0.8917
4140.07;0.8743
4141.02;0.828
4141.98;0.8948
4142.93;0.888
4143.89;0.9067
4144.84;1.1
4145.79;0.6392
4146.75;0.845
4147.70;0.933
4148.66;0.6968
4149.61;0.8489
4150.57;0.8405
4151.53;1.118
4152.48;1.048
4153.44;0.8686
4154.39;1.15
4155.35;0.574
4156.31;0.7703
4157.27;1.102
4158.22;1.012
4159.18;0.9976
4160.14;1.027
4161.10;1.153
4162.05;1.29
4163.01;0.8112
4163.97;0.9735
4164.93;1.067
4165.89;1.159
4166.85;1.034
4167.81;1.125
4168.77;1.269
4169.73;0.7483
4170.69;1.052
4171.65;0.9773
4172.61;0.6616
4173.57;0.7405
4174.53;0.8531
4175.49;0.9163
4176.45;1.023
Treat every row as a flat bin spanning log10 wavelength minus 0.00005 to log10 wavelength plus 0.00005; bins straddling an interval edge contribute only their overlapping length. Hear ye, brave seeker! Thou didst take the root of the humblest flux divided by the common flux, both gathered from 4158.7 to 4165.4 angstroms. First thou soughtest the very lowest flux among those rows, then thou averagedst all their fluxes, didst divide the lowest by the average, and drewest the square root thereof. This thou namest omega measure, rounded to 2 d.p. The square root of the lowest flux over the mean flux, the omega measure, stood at 0.88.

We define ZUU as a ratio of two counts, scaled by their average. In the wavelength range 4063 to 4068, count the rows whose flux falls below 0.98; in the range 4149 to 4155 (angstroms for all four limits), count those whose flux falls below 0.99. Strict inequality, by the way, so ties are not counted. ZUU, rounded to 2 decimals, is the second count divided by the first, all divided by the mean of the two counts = 0.33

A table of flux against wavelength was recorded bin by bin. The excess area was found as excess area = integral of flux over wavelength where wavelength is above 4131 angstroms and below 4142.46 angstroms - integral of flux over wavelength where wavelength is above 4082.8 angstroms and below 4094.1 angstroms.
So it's -0.3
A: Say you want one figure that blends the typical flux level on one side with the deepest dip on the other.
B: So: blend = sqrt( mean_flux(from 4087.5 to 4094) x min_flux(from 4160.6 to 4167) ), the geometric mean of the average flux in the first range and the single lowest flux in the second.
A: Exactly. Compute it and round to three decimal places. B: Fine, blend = 0.879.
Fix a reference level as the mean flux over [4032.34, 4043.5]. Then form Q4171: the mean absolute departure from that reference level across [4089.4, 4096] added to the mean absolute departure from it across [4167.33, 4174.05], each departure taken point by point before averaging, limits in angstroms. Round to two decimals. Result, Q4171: 0.36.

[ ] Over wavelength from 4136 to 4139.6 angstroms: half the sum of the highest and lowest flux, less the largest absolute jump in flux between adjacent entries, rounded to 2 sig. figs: 0.84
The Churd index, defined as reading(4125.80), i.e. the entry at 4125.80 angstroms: 0.8281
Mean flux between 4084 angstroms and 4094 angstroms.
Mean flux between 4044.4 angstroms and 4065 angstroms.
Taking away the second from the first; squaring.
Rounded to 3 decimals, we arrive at 0.000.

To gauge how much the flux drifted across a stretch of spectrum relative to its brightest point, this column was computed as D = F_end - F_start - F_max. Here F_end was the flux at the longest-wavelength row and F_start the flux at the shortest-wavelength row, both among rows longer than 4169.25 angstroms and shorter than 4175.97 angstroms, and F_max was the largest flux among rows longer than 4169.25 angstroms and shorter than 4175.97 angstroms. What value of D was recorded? -0.88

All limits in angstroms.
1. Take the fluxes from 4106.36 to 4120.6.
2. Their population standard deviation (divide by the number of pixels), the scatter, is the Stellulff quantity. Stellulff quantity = 0.143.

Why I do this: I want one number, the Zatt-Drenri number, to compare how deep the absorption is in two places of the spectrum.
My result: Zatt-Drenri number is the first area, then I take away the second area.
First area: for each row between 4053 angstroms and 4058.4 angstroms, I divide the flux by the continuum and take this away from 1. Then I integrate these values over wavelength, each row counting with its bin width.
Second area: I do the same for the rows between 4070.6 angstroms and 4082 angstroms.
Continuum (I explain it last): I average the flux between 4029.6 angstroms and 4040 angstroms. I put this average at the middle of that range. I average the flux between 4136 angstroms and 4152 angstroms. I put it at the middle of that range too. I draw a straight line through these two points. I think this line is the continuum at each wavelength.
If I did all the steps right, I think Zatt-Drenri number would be -2.1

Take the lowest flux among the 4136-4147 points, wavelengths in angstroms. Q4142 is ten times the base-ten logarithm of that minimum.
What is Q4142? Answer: -1.9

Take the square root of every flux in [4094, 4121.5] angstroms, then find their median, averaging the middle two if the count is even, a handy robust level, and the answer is 0.89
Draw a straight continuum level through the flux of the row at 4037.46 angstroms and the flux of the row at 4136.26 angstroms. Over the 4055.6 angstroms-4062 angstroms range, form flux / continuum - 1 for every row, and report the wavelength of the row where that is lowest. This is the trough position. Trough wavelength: 4061.70 angstroms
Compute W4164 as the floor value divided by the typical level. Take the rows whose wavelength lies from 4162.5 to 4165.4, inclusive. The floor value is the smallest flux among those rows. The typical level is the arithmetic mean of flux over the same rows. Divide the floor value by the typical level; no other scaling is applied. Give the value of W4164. 0.85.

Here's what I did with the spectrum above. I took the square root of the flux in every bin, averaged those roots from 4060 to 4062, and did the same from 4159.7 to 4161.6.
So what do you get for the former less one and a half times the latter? -0.61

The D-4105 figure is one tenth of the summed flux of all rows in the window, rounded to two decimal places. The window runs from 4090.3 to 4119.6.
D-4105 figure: 2.54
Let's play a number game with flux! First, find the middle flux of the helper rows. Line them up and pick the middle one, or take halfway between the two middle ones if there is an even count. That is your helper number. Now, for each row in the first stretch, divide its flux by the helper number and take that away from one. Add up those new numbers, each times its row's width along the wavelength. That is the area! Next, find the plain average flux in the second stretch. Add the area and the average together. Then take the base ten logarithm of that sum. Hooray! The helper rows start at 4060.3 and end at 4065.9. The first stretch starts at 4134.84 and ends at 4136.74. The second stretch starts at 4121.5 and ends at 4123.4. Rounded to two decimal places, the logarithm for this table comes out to -0.10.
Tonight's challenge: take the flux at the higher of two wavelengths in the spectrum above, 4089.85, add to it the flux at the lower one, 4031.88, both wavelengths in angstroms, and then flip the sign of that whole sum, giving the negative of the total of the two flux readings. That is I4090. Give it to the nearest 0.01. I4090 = -1.66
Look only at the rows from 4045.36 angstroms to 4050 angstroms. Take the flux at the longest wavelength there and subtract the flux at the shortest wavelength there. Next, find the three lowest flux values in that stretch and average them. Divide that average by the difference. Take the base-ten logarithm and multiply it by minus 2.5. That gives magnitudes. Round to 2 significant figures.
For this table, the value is -2.5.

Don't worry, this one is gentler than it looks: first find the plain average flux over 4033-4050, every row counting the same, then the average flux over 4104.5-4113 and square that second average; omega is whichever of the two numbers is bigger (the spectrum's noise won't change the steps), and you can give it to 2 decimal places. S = 0.98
